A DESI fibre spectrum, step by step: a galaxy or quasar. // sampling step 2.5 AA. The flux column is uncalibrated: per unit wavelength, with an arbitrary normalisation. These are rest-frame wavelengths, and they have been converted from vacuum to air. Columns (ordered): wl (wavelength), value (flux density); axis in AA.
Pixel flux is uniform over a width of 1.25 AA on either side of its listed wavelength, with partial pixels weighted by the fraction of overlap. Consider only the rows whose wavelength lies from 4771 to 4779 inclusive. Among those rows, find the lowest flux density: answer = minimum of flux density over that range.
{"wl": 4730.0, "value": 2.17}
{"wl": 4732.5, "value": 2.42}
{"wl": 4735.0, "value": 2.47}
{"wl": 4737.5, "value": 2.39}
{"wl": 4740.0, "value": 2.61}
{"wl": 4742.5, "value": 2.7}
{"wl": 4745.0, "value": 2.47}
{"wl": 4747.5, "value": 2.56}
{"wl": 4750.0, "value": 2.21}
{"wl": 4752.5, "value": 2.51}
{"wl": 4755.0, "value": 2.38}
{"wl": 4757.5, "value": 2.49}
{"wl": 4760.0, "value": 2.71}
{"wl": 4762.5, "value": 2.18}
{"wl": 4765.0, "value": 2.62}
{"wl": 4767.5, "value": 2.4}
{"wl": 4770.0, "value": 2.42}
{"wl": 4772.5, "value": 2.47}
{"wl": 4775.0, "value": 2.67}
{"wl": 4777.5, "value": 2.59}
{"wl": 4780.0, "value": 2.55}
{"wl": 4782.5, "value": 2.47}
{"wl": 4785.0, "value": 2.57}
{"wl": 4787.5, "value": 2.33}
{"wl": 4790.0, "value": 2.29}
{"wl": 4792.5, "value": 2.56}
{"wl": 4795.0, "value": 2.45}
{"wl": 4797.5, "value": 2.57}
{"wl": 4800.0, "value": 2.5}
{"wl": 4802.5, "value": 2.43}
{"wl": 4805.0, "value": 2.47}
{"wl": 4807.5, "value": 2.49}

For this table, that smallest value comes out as 2.47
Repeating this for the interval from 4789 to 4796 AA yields 2.29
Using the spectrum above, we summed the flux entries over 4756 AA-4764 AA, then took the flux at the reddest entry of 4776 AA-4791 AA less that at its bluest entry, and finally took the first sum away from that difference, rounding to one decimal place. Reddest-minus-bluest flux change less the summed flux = -7.7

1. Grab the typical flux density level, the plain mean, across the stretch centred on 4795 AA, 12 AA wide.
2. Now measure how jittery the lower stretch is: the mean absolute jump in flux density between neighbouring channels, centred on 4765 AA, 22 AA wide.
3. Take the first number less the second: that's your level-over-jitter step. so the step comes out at 2.25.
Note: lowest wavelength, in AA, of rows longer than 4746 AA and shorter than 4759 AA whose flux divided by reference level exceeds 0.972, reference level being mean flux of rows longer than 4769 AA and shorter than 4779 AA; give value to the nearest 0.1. 4747.5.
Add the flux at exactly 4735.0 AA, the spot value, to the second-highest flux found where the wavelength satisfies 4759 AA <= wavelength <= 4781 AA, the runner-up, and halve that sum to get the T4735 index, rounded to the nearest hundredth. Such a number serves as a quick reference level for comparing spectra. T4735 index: 2.57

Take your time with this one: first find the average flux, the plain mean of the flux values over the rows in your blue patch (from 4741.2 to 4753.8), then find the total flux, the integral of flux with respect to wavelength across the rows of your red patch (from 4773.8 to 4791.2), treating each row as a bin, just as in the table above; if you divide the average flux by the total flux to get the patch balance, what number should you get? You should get 0.06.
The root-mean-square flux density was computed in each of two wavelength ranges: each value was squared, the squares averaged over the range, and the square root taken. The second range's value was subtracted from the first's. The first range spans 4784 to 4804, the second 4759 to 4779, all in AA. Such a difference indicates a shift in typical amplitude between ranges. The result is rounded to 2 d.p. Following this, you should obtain -0.05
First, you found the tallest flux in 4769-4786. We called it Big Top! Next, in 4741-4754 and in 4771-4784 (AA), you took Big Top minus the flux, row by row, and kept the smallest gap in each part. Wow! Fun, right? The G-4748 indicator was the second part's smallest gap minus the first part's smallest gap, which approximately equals 0.030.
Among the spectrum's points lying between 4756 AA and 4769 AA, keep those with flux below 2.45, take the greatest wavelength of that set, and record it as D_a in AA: 4767.5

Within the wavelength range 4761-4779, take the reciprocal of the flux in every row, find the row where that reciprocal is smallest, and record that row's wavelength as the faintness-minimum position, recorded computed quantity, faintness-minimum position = 4775.0 AA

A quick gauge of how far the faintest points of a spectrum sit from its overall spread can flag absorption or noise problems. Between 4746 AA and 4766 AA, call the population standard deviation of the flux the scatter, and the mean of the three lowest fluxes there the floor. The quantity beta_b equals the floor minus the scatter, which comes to 2.080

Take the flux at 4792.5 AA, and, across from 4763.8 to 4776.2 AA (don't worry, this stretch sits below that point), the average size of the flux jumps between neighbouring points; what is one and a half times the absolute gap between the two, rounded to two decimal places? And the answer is 3.66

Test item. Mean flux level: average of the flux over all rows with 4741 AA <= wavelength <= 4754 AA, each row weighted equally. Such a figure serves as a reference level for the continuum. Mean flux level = 2.49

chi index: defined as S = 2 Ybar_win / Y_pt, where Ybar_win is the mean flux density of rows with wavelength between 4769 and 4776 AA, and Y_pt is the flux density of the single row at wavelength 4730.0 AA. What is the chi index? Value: 2.32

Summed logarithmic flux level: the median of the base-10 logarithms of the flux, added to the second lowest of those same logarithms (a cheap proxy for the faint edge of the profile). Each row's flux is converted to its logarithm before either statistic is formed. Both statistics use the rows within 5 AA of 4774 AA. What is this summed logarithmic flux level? 0.796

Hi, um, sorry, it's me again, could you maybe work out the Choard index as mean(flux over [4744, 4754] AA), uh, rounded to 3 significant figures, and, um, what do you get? 2.44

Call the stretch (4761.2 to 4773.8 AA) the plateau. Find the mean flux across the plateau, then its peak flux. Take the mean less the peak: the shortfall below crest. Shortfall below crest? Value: -0.20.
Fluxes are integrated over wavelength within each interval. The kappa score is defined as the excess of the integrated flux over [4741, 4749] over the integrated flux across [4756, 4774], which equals -24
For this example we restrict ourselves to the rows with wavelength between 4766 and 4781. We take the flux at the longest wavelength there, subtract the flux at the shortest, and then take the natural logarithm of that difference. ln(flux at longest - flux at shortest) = -1.9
